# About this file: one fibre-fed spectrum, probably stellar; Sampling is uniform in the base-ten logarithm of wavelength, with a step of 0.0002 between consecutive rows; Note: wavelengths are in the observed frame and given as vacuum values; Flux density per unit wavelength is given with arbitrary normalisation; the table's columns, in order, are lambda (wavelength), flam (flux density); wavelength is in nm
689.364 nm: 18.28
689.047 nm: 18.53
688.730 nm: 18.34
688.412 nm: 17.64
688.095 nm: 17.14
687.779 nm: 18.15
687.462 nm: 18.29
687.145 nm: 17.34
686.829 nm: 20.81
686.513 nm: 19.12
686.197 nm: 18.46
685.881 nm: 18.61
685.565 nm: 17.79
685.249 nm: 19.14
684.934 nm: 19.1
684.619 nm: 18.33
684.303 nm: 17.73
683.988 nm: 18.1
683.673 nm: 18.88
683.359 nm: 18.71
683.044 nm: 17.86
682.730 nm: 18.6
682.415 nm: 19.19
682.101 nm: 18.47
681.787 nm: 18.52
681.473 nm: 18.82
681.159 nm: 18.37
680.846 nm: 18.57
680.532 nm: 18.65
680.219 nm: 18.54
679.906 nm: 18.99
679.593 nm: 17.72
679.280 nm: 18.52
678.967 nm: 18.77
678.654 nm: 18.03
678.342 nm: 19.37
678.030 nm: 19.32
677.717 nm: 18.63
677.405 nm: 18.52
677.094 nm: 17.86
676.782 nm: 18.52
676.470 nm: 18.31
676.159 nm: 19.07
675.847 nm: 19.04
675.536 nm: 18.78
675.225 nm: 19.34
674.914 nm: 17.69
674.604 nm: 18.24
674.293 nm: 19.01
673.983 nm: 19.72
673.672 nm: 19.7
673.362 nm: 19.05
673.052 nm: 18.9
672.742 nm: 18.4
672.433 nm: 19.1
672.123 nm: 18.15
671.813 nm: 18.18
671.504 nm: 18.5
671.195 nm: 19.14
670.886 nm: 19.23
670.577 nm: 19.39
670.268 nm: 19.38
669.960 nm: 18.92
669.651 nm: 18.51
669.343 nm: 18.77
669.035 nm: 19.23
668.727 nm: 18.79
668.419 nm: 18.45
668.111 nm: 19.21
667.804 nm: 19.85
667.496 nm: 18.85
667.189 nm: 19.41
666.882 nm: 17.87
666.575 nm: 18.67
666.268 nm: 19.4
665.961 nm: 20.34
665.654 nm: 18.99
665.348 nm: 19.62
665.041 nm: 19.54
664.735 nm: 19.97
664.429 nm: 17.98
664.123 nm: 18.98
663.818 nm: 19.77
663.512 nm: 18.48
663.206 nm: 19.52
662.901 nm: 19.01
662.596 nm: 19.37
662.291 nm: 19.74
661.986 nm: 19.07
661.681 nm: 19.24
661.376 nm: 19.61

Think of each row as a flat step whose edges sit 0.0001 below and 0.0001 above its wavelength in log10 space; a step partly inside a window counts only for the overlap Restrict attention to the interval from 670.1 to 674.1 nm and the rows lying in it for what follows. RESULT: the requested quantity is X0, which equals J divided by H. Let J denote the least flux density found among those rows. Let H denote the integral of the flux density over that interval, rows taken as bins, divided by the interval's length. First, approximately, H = 18.98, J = 18.15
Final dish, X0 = 0.956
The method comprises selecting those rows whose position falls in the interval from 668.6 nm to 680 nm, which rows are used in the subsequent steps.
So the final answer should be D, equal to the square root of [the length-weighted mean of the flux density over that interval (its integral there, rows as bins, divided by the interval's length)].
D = 4.33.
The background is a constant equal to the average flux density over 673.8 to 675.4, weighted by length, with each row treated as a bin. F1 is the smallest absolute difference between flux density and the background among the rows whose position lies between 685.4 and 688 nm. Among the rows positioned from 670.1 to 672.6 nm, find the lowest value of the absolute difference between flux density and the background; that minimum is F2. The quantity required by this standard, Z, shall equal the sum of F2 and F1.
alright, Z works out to 0.49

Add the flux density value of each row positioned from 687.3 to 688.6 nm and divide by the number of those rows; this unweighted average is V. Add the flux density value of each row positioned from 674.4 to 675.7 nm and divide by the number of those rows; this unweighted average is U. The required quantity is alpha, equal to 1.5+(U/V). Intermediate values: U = 18.5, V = 17.8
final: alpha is 2.54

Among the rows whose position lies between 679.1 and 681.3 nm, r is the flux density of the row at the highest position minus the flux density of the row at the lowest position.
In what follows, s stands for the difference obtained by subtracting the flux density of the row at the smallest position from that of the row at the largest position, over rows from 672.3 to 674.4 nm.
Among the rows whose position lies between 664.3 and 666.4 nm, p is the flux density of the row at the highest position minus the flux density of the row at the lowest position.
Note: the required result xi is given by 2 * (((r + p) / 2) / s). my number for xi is -14.1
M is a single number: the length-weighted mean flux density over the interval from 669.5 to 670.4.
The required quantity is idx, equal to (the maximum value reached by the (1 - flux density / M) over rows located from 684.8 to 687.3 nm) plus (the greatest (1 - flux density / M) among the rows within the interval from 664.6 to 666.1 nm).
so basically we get 0.08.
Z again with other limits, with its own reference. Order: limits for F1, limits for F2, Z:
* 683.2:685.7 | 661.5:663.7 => 0.26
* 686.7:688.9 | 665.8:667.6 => 0.51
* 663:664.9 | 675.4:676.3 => 0.20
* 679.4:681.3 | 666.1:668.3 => 0.20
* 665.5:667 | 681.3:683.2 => 0.15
